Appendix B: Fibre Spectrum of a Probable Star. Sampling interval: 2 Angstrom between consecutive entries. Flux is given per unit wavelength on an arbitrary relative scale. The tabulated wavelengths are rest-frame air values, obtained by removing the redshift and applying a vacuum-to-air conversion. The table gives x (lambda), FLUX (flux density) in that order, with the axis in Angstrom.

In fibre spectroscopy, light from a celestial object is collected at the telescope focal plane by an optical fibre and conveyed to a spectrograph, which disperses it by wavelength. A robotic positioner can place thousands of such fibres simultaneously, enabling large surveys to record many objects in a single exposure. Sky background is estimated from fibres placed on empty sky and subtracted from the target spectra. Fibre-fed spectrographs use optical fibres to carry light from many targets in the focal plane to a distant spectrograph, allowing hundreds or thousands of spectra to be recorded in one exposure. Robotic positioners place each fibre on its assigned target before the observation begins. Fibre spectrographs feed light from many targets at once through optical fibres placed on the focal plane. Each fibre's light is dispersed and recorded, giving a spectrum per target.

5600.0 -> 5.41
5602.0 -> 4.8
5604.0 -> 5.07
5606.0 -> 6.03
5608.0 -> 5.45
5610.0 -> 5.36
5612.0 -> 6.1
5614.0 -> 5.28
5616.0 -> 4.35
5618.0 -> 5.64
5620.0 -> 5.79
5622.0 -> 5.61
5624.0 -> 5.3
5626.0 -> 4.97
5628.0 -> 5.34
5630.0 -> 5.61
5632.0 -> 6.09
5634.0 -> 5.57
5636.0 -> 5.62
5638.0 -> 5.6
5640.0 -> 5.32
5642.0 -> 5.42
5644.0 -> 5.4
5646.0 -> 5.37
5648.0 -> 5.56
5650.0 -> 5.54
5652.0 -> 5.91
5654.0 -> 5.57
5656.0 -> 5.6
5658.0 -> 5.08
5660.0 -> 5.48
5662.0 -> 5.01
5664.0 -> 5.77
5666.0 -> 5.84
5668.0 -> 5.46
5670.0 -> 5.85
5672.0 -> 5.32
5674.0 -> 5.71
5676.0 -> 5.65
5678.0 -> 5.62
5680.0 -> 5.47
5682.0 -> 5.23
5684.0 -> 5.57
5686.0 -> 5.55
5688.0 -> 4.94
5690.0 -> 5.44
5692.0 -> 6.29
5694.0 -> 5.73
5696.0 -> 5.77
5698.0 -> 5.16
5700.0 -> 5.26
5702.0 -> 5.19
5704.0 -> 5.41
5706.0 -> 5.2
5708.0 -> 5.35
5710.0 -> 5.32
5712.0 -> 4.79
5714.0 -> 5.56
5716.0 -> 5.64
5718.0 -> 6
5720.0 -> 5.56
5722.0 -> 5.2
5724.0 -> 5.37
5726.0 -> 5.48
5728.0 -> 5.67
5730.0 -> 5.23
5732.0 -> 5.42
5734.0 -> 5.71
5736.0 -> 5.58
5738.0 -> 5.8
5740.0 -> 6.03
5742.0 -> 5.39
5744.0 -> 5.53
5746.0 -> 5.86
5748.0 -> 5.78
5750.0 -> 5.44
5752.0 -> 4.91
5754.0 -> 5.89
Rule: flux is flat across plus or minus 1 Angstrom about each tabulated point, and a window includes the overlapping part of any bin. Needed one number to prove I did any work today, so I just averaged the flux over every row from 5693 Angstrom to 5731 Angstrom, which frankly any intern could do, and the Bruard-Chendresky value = 5.42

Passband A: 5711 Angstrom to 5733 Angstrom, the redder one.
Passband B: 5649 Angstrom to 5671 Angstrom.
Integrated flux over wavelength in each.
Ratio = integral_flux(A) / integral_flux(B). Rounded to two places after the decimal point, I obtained 0.98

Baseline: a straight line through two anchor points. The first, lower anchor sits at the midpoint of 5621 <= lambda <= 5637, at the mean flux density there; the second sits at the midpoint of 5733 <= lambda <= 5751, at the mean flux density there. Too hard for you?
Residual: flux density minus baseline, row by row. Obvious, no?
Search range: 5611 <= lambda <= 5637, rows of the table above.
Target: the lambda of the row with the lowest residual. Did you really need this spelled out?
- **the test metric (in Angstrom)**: 5616.0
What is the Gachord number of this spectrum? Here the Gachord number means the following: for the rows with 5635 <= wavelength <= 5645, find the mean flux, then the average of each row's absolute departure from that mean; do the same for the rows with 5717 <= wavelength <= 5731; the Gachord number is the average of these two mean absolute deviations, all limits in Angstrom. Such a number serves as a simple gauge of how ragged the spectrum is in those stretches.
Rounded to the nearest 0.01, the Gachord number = 0.16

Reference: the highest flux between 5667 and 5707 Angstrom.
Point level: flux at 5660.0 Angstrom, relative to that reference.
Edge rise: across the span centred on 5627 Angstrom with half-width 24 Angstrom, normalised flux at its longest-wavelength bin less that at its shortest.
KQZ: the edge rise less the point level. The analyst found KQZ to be -0.797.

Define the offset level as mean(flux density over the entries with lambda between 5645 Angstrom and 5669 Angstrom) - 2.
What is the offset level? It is 3.52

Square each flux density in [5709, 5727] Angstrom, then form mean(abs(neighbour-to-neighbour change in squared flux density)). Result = 3.80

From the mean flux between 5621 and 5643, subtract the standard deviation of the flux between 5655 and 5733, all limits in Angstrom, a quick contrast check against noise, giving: 5.20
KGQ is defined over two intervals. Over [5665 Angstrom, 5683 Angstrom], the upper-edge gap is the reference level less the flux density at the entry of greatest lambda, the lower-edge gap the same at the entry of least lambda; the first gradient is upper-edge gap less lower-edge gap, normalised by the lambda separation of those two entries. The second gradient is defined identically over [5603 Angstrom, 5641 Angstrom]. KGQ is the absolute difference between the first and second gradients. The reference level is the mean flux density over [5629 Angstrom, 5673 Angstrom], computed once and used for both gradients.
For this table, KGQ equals 0.045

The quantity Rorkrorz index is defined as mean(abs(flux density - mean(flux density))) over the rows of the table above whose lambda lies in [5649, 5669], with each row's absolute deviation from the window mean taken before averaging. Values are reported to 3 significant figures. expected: 0.215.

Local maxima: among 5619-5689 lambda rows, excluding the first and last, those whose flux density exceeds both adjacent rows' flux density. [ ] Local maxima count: 11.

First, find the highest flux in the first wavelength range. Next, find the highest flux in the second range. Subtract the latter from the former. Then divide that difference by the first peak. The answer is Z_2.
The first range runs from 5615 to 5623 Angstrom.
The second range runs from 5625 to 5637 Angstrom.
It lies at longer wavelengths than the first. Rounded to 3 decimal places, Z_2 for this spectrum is -0.052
